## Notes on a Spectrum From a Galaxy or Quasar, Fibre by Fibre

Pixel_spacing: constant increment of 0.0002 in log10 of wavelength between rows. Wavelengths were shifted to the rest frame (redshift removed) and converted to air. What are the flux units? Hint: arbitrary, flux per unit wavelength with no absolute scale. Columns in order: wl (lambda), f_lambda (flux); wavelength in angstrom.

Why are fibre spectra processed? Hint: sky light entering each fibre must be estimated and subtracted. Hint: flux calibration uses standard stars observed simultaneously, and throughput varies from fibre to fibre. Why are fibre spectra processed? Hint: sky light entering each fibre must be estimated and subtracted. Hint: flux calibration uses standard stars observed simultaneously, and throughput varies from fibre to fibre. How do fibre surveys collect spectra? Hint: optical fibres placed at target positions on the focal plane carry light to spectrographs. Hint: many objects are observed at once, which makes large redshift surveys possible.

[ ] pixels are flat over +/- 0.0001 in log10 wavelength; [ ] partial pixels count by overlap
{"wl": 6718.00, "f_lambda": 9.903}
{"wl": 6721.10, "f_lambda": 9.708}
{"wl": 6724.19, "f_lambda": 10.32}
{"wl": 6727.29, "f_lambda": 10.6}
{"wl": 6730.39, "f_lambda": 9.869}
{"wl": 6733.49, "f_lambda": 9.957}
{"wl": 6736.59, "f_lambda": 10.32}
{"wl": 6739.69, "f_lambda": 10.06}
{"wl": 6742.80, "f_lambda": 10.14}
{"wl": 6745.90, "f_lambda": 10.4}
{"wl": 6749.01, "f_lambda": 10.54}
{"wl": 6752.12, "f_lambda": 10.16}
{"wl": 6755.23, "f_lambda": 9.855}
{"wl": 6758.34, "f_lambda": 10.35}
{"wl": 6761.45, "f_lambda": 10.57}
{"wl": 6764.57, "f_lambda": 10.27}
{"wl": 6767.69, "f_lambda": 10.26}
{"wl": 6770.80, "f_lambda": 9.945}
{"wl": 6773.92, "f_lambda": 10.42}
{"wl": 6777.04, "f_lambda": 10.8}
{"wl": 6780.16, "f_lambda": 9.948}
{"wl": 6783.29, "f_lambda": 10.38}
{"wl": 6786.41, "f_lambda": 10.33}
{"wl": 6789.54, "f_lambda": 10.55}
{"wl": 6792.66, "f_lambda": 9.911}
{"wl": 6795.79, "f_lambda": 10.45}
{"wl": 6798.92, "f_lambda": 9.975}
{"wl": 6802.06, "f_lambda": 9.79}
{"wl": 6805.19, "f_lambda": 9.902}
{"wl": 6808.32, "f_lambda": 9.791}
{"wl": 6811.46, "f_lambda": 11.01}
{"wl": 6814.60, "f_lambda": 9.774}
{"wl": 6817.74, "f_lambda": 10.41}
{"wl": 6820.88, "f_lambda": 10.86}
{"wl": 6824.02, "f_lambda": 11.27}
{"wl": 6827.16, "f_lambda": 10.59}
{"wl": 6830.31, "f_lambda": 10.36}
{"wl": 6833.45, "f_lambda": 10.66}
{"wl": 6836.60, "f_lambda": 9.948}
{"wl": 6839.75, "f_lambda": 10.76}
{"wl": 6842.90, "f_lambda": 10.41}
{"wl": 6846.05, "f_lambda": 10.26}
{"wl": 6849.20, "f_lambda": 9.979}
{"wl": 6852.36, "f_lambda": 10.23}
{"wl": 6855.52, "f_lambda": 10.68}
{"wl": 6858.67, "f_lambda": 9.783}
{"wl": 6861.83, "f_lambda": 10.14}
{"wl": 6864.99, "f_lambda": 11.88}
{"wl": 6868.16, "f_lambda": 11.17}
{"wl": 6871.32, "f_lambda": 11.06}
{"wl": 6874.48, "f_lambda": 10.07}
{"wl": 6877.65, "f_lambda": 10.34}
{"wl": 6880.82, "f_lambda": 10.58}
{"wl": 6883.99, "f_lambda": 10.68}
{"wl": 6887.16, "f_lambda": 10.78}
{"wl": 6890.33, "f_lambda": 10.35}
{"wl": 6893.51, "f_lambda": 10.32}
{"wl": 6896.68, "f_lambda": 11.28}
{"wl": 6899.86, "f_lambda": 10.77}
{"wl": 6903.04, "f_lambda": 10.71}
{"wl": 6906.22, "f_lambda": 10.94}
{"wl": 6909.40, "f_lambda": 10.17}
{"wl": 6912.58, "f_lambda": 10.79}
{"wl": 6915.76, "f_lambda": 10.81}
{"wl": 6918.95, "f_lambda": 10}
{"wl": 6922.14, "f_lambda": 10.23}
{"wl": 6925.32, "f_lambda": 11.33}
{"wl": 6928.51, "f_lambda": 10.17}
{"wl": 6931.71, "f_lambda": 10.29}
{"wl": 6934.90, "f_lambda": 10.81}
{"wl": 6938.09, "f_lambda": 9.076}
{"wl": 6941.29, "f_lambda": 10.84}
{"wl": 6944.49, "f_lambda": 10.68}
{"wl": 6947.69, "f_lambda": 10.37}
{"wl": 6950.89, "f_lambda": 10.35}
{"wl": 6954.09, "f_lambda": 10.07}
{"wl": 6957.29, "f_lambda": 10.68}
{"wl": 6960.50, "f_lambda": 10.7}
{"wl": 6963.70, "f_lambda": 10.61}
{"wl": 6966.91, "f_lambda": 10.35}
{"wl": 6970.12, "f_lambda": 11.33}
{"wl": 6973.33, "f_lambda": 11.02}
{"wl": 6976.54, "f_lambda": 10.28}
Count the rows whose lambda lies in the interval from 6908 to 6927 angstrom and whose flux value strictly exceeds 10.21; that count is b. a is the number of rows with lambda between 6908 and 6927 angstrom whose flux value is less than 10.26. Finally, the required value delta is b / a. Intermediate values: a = 3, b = 4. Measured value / 1.3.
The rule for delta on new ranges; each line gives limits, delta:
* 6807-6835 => 3.5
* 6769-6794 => 1.7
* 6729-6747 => 0.5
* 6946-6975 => 8.0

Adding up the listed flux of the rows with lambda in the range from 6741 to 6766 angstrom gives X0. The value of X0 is 82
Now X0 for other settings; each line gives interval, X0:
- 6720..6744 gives 81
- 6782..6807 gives 81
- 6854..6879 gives 85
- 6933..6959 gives 83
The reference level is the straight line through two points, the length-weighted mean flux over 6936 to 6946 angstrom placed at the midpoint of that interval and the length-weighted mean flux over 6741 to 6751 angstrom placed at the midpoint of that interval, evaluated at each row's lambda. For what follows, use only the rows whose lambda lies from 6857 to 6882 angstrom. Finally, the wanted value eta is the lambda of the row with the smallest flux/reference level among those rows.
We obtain 6858.67 angstrom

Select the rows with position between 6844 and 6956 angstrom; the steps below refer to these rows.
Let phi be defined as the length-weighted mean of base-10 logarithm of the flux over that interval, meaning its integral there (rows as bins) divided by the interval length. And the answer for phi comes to 1.02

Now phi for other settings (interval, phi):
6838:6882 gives 1.02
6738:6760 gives 1.01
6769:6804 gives 1.01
